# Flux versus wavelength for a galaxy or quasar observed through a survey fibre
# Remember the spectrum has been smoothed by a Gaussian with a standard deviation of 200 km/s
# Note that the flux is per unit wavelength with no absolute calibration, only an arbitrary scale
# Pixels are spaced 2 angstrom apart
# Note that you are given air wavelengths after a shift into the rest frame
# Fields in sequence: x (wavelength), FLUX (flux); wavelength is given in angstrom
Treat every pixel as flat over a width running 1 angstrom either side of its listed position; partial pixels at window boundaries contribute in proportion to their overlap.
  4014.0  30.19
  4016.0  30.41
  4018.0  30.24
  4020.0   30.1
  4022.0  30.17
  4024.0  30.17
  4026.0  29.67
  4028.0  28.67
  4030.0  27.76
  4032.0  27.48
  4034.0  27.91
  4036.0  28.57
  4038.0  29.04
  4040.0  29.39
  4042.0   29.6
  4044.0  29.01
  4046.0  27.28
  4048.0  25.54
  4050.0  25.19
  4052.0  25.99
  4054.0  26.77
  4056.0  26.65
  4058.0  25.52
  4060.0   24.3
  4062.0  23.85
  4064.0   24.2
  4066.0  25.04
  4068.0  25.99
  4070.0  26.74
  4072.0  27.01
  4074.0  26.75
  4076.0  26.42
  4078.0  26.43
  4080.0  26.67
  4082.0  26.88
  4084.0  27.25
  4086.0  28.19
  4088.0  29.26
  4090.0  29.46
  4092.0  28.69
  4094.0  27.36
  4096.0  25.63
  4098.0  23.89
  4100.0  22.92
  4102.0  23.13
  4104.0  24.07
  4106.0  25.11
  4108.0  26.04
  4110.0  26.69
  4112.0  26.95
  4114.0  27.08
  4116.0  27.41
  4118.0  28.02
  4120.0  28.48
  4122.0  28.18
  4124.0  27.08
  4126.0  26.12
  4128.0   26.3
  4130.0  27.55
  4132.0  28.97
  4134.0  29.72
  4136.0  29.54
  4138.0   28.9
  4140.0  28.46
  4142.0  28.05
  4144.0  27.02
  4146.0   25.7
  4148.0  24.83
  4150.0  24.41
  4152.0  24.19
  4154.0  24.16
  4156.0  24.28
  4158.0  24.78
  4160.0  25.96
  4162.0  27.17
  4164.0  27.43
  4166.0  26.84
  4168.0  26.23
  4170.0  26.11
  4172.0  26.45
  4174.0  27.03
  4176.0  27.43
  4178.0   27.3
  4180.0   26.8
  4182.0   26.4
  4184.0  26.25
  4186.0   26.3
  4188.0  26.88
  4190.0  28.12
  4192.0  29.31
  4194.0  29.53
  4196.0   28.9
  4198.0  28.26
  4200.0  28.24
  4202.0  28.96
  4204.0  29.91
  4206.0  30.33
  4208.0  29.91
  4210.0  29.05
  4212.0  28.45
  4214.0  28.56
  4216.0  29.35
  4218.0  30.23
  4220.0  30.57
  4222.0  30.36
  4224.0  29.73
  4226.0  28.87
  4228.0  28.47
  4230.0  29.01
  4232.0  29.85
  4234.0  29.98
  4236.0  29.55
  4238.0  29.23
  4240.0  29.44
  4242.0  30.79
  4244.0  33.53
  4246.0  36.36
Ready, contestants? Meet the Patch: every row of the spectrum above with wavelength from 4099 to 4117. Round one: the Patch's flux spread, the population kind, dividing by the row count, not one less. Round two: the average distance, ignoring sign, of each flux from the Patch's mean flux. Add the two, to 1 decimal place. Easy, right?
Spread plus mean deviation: 3.1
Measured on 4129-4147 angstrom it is 2.2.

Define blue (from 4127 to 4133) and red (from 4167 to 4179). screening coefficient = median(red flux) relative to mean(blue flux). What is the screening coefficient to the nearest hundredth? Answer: 0.97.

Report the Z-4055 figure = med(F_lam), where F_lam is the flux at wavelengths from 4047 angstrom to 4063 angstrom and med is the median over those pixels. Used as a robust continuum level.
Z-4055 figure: 25.5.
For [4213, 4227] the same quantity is 29.7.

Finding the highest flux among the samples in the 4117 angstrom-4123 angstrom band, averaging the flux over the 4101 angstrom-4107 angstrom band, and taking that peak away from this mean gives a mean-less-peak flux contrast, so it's -4.4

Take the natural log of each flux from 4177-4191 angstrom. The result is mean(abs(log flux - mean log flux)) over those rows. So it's 0.018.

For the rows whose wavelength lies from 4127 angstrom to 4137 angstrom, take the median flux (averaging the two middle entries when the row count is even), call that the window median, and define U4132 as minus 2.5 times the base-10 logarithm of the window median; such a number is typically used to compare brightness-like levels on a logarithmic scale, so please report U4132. -3.65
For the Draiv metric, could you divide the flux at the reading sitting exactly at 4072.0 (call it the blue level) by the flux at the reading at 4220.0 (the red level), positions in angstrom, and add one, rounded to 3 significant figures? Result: 1.88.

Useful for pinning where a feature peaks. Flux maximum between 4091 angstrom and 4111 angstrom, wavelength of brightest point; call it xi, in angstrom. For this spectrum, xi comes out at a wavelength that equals 4092.0 angstrom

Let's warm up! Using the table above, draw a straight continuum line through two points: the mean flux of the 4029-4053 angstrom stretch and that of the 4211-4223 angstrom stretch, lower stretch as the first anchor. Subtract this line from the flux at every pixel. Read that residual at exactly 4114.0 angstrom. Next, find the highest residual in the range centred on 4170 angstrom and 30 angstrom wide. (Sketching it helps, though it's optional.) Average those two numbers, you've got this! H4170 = -1.5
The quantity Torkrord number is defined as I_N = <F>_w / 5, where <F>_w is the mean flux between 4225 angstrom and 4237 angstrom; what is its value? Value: 5.9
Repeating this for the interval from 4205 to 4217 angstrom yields 5.9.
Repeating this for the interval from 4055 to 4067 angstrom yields 5.0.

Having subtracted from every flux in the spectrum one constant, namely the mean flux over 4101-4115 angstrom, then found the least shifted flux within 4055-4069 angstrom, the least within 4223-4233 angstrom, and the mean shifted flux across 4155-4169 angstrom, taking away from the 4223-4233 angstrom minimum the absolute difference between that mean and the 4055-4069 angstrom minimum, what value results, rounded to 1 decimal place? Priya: 0.6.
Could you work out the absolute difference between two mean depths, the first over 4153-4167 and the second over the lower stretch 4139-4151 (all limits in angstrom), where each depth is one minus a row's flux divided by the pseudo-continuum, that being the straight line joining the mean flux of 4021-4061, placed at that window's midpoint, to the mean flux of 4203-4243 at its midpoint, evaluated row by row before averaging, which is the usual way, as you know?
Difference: 0.026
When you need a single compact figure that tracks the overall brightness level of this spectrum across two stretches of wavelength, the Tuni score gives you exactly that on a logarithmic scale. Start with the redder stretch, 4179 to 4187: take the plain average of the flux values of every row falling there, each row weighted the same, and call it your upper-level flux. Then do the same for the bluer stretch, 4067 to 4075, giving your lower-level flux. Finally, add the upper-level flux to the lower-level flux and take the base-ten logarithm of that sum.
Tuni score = 1.72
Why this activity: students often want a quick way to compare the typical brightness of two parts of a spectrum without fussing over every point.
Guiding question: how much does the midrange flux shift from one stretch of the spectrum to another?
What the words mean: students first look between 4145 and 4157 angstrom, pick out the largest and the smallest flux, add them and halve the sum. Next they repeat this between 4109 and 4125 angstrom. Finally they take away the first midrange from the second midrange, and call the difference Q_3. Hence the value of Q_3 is 2.7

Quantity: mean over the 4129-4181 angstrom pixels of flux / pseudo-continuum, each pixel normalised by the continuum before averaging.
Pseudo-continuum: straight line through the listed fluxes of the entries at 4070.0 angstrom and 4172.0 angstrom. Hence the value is 1.01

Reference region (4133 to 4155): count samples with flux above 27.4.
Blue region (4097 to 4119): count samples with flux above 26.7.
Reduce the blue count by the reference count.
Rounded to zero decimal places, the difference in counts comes -1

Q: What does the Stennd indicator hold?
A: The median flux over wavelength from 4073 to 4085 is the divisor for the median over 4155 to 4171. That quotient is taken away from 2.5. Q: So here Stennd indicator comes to 1.52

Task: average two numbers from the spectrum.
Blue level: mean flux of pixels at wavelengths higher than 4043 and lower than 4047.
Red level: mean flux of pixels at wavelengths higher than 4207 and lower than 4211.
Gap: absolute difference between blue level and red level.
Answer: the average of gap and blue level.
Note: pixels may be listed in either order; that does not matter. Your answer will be 14.74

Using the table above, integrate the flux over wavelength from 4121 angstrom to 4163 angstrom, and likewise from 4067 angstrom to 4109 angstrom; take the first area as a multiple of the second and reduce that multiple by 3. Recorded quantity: -1.99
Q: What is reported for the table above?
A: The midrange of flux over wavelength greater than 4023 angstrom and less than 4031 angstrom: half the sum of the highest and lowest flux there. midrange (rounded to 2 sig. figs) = 29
